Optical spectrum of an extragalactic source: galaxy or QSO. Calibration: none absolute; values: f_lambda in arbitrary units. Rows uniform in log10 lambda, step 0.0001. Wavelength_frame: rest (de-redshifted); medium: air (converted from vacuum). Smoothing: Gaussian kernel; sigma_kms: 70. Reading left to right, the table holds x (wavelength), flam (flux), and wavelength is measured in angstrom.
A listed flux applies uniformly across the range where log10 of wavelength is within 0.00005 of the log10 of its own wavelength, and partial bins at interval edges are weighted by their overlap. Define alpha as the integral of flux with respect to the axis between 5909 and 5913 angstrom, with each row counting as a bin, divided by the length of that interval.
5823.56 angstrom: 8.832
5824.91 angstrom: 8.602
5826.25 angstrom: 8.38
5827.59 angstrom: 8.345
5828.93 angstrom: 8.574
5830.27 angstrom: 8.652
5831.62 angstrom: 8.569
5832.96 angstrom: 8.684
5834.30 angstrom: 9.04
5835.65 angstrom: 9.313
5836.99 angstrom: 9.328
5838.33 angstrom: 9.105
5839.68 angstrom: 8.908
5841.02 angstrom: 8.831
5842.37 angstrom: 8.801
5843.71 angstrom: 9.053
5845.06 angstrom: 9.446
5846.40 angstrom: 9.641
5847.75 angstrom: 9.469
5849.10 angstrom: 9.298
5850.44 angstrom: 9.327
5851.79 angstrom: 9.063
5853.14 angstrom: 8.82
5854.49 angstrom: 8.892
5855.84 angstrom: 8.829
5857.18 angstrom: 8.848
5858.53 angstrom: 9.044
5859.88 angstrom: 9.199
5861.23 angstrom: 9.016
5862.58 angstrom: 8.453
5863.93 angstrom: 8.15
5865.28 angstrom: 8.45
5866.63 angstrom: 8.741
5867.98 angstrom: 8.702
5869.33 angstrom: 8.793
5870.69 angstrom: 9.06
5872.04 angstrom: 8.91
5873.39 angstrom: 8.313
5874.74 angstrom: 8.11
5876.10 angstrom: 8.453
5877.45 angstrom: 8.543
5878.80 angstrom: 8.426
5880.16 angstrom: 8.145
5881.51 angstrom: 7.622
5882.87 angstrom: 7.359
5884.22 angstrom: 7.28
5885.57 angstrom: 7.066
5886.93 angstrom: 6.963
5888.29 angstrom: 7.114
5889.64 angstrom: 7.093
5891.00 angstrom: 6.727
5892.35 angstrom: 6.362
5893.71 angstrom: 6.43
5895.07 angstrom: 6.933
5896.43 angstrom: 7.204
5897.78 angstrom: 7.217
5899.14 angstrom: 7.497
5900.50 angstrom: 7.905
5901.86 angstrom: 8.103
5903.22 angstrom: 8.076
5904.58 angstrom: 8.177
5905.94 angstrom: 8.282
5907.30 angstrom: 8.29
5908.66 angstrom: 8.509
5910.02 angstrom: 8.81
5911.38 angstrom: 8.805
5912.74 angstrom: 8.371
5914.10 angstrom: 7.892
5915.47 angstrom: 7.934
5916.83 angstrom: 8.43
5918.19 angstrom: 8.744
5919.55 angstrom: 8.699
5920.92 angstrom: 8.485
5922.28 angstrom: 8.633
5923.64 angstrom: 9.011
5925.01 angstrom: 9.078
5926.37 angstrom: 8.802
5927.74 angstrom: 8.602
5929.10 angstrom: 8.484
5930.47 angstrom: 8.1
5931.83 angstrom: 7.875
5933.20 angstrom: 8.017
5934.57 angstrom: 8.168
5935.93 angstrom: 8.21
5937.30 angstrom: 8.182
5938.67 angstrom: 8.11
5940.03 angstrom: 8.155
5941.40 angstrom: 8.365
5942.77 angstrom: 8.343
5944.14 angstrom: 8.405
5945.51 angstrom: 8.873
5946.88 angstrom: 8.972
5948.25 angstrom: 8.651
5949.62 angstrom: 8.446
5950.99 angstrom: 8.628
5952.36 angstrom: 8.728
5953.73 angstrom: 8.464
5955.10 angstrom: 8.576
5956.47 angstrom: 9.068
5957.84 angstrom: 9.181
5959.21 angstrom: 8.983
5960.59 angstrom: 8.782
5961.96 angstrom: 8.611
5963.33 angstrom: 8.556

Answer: 8.7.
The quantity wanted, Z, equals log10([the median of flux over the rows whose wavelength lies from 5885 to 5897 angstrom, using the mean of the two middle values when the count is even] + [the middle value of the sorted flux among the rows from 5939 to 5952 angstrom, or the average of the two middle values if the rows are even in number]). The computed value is 1.19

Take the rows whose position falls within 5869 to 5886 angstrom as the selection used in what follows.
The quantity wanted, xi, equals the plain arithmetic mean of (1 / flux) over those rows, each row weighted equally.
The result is 0.123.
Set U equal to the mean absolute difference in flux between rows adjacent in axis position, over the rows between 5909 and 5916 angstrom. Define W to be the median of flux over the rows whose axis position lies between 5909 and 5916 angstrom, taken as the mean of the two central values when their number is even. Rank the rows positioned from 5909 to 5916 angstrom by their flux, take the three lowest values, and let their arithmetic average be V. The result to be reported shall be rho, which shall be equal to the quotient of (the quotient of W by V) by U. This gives 4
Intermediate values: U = 0.24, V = 8.1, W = 8.4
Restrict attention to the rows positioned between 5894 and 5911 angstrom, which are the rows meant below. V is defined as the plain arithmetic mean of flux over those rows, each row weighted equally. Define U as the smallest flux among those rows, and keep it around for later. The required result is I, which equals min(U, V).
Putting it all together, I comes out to 6.9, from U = 6.933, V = 7.9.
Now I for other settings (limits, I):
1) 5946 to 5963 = 8.4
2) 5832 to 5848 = 8.7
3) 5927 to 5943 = 7.9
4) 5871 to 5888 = 7.0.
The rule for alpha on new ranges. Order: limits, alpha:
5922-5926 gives 8.9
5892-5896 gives 6.6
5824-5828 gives 8.5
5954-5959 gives 8.9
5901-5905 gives 8.1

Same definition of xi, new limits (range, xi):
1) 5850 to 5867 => 0.113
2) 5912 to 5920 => 0.120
